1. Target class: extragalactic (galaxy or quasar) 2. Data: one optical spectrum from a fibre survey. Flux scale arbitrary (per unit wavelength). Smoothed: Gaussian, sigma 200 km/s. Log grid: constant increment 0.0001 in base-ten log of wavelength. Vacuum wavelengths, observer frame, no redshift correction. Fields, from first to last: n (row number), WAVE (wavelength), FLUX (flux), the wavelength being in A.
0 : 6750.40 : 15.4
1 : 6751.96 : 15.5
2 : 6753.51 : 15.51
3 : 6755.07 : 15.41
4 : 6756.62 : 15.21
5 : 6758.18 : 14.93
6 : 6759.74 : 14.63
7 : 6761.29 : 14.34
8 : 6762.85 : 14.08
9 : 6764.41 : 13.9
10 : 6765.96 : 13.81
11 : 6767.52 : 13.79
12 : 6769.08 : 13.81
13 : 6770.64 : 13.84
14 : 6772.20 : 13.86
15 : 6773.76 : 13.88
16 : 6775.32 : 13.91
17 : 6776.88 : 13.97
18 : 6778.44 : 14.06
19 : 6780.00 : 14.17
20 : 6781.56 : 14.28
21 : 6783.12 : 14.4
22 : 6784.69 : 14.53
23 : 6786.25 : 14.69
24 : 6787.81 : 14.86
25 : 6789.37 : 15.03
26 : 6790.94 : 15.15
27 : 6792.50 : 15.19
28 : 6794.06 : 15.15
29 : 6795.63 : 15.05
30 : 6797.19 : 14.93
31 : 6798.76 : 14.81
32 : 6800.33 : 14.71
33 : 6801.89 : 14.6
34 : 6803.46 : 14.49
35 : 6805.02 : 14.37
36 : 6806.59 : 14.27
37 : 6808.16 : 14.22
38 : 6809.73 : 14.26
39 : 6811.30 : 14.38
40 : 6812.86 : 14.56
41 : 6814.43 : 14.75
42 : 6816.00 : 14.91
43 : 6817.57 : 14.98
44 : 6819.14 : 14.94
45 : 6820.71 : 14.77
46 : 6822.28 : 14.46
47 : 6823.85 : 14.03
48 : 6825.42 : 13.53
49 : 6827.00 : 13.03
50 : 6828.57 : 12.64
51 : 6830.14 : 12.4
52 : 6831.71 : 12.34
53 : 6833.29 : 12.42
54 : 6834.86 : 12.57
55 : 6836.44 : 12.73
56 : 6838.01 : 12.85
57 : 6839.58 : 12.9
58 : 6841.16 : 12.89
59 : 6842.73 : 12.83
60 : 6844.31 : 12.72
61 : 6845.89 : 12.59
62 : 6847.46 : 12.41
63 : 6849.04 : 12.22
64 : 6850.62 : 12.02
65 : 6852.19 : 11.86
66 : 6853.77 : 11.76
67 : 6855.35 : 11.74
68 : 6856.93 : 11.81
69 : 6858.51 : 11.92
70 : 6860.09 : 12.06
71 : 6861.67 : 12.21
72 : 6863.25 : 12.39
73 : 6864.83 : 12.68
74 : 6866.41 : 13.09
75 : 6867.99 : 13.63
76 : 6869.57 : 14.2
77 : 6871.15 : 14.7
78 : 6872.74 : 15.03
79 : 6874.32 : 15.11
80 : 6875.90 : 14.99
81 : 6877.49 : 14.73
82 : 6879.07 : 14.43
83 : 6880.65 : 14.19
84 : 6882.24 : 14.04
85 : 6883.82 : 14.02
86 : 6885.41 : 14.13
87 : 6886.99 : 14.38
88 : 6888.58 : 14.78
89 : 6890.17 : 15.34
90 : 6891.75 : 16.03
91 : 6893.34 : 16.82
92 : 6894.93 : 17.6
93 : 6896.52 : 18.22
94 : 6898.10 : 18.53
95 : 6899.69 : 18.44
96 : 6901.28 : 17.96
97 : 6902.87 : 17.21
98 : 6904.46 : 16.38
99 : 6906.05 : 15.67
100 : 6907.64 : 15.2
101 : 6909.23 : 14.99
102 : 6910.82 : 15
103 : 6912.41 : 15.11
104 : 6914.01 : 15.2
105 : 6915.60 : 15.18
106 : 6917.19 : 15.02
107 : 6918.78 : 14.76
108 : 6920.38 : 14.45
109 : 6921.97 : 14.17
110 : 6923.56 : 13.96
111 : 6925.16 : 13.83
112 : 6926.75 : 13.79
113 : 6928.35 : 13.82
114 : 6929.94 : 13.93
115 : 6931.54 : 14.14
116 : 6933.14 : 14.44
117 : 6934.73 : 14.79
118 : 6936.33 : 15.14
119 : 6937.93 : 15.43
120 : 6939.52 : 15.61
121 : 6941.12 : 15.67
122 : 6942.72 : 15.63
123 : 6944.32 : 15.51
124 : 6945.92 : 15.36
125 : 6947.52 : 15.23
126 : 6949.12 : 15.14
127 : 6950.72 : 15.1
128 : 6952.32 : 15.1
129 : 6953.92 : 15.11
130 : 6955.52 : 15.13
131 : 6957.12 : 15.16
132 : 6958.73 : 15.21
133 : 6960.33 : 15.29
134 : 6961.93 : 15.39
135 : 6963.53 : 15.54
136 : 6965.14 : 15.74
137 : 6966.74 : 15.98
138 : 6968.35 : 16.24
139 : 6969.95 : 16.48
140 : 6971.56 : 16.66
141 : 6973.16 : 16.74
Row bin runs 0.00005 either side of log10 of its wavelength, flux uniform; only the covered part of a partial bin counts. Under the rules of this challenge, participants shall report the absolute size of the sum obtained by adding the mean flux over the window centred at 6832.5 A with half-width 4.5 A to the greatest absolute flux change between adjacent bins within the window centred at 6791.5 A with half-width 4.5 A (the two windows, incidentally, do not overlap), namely 12.7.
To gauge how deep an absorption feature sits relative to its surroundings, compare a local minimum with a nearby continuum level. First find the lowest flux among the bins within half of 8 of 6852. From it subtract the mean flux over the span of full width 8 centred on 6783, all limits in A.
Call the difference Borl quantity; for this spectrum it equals -2.7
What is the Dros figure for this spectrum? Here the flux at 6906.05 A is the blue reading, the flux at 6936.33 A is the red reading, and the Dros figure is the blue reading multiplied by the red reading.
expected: 237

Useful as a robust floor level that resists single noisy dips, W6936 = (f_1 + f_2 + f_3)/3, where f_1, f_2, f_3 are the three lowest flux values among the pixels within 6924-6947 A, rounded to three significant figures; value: 13.8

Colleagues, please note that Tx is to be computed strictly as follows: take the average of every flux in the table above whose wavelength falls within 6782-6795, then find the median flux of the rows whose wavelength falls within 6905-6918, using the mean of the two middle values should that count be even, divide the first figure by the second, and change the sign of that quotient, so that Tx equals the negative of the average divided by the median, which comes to -0.98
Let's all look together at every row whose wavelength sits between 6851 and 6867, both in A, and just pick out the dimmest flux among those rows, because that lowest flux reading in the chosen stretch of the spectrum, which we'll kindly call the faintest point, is 11.74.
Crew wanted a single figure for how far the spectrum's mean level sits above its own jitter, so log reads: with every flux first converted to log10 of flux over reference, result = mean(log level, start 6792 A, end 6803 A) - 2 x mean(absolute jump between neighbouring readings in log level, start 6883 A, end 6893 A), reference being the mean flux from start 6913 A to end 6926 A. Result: -0.01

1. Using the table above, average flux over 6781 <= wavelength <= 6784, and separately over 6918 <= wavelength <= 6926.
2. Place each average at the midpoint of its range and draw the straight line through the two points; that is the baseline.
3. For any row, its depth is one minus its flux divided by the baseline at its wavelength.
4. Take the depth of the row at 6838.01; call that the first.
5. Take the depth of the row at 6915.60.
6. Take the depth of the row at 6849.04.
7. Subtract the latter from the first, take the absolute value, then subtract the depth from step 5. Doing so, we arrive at 0.11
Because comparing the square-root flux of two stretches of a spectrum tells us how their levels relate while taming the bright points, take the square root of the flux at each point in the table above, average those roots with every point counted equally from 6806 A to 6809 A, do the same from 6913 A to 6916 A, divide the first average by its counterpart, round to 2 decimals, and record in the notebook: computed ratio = 0.97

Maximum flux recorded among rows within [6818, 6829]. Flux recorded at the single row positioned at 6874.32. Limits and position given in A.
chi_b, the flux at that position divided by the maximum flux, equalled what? 1.01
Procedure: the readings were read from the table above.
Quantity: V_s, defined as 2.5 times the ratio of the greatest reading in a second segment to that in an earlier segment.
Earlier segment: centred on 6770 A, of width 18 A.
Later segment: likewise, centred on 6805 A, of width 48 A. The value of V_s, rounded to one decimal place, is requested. 2.6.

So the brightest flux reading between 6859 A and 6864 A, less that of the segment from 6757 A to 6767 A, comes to -2.5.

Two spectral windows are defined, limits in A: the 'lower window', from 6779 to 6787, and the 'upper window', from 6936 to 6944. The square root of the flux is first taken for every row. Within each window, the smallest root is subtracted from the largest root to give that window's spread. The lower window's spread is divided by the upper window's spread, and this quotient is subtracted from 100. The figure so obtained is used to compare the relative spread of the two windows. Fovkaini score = 99.0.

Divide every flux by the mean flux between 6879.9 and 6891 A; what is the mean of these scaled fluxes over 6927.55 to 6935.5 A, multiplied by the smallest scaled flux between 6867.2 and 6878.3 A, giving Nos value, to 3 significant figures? 0.933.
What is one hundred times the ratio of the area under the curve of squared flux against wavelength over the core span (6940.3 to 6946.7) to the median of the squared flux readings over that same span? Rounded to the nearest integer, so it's 637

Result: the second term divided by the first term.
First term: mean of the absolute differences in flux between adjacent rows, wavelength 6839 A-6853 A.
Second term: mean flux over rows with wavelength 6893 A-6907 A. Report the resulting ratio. 134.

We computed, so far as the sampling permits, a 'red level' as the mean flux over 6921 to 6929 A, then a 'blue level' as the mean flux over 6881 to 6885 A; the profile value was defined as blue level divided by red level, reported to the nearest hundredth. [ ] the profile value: 1.01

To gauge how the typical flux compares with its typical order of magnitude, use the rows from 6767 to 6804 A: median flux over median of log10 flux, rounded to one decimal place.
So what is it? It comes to 12.5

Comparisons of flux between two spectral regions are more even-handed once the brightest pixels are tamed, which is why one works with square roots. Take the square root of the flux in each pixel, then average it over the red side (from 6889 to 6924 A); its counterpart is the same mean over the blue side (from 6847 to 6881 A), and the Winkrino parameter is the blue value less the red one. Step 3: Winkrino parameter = -0.37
